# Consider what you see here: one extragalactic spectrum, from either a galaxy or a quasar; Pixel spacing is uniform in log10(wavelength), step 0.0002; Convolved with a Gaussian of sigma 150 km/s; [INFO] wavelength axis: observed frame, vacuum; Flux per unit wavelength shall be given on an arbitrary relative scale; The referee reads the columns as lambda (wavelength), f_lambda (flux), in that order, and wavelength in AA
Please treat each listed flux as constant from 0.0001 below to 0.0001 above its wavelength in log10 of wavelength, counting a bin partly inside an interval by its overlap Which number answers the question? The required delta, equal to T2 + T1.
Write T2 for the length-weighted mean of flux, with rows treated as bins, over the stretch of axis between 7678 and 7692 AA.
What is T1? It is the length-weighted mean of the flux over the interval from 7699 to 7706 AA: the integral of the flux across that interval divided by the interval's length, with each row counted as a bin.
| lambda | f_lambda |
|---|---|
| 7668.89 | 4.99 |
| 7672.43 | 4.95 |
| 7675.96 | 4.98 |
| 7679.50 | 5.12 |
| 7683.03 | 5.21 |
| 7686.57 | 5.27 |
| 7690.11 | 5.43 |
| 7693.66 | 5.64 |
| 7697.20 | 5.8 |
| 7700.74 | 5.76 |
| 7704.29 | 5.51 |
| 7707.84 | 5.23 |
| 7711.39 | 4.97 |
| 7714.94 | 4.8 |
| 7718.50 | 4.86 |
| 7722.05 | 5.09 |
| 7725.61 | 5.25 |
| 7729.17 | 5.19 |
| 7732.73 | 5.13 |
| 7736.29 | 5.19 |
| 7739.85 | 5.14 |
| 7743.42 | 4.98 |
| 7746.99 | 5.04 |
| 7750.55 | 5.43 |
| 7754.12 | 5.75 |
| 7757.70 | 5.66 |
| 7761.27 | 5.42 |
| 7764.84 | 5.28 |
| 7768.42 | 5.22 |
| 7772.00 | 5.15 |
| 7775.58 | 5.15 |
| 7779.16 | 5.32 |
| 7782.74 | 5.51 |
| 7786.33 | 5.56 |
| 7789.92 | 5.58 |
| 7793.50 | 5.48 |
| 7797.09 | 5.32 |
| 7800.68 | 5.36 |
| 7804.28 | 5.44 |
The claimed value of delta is 10.9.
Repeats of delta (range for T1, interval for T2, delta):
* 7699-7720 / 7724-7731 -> 10.4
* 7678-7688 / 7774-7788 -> 10.6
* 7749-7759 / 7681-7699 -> 11.1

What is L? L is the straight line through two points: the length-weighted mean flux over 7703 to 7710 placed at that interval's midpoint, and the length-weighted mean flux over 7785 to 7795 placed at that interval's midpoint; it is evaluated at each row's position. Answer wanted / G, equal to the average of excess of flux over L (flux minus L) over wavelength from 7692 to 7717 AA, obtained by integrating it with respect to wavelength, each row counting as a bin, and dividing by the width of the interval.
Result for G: 0.05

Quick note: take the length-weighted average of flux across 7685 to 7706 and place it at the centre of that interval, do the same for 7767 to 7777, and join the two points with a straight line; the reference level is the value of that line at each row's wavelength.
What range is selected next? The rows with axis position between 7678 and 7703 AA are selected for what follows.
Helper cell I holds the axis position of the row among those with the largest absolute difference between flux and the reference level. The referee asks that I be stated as 7679.50 AA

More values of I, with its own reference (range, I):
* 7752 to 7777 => 7754.12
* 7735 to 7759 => 7754.12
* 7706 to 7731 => 7714.94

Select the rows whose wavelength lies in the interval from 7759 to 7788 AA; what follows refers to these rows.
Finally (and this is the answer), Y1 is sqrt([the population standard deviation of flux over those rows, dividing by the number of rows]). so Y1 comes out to 0.38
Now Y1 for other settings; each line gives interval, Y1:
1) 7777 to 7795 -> 0.30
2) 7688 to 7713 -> 0.53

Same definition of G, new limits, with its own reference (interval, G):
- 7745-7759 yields 0.01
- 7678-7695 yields 0.04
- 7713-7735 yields -0.32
